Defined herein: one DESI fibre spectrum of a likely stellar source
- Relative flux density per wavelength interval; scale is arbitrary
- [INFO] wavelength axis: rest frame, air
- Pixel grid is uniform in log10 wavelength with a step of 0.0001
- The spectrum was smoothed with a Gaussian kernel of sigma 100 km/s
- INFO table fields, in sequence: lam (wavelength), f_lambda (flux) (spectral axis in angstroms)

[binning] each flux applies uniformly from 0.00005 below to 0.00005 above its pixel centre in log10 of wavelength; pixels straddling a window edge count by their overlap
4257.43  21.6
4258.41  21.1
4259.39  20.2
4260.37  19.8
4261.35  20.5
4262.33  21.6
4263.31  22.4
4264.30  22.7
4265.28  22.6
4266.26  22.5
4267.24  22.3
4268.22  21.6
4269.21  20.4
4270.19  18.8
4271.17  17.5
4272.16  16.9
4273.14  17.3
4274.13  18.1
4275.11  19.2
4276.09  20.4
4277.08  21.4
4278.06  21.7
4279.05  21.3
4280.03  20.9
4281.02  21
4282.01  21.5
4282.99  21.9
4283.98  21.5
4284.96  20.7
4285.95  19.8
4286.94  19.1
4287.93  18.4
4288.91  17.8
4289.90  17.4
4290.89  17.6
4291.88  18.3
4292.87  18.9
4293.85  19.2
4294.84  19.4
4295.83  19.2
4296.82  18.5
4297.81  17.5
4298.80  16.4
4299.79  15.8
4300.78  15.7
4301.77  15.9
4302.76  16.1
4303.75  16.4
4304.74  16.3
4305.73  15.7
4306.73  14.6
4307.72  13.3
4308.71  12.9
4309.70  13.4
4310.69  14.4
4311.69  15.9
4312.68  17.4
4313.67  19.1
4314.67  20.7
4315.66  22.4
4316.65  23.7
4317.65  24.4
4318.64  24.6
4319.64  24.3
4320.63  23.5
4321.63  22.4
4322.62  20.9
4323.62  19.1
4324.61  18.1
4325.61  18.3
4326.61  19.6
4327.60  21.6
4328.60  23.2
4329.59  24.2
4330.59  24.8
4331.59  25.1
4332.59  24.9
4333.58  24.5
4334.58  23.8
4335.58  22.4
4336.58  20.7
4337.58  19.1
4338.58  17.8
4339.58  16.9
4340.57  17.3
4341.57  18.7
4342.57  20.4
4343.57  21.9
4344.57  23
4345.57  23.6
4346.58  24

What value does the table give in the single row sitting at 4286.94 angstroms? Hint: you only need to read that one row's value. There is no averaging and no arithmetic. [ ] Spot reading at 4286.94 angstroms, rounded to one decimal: 19.1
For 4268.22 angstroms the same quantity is 21.6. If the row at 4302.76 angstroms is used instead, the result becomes 16.1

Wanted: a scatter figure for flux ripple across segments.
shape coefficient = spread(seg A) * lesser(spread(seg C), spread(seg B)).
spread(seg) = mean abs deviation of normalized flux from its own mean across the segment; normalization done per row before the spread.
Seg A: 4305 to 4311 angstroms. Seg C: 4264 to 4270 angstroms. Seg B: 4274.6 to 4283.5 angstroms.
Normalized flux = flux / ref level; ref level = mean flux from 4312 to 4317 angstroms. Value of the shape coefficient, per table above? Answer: 0.0012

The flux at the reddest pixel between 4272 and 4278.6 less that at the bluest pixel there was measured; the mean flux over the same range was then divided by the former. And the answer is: 4.0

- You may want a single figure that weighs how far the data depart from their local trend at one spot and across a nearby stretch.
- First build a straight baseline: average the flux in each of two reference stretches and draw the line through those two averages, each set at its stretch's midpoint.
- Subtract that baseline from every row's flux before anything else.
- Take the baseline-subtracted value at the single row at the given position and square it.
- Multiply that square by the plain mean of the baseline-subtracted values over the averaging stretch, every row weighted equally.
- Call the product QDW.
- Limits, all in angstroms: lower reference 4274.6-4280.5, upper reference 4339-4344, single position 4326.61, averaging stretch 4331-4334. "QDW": 0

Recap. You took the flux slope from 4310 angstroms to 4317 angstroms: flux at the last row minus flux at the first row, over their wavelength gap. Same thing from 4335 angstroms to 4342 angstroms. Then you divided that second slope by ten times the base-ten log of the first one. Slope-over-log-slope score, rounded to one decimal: -0.3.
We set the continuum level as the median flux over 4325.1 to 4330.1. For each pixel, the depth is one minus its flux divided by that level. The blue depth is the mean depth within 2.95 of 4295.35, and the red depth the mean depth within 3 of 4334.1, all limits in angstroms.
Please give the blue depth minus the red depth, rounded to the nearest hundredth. 0.22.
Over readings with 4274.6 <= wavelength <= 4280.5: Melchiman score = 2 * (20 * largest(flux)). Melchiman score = 868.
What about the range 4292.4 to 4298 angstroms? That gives 776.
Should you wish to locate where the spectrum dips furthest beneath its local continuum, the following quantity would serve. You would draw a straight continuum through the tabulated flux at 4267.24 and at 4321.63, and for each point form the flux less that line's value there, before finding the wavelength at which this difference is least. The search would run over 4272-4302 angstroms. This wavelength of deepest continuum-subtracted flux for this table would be 4300.78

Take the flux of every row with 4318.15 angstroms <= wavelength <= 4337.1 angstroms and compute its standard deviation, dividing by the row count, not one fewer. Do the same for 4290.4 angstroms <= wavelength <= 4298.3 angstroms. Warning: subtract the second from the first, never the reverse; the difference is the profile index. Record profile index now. 1.6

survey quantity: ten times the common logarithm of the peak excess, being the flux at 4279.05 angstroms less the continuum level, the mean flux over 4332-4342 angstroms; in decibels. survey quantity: -2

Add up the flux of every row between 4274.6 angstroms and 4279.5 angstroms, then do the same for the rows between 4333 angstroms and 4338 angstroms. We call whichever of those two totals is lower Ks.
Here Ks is 104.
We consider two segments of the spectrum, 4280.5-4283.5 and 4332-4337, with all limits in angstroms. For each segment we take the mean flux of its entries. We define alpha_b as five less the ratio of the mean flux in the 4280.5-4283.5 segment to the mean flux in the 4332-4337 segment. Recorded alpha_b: 4.08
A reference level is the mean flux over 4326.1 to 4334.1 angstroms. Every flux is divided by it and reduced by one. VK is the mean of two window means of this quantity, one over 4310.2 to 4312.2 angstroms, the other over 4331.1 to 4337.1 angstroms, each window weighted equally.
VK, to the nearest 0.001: -0.176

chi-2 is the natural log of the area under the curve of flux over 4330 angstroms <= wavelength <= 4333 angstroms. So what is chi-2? 4.3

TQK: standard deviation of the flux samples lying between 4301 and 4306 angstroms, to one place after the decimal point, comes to 0.3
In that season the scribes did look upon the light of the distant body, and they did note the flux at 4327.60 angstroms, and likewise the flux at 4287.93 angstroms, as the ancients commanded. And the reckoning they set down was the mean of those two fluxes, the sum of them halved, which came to 20.0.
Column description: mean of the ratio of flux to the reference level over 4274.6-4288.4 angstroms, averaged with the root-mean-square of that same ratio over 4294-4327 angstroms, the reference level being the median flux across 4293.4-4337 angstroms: 1.023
